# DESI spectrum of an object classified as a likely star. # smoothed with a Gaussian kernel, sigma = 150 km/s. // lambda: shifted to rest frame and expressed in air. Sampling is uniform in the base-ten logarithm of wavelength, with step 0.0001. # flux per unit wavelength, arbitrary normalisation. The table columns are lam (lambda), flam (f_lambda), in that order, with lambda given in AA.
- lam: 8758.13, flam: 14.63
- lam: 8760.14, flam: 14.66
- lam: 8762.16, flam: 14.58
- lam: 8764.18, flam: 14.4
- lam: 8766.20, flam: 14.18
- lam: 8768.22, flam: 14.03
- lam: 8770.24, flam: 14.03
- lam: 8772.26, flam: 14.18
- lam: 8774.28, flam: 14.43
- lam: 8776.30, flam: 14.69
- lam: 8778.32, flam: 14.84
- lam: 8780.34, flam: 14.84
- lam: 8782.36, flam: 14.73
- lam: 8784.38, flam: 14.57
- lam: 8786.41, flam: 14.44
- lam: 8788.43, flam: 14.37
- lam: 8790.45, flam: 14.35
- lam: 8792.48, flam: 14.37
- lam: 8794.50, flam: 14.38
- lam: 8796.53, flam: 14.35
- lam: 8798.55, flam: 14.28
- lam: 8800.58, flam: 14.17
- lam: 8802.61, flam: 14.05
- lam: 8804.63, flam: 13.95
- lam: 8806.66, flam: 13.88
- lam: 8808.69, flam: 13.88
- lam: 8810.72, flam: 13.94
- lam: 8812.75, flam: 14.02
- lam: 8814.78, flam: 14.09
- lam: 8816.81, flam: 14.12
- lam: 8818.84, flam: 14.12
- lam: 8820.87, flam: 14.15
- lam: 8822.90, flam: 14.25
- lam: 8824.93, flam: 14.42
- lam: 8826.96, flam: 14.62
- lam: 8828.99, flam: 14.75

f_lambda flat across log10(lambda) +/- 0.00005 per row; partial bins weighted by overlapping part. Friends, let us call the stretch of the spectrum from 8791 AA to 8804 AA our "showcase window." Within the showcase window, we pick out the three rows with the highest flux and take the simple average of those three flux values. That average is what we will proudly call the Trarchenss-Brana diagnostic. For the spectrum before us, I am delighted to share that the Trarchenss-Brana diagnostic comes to 14.4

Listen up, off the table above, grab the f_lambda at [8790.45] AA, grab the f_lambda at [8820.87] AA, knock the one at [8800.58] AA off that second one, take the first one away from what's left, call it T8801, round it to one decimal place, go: -14.4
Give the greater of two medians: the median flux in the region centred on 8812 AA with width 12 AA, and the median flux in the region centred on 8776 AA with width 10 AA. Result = 14.69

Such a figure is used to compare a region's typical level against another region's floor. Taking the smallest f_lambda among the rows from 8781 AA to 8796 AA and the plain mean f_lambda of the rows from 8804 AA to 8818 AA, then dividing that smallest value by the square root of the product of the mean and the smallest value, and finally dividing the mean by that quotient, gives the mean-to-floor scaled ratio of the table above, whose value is 13.8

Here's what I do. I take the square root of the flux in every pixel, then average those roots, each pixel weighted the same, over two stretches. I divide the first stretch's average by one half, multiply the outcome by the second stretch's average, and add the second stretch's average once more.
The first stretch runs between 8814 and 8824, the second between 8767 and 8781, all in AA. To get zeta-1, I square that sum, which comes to 1048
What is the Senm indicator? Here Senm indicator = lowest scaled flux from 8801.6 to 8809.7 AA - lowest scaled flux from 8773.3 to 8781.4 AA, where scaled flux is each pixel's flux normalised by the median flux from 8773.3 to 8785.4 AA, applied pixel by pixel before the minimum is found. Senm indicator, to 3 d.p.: -0.037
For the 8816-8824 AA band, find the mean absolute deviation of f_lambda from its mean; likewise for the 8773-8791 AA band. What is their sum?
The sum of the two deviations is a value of 0.21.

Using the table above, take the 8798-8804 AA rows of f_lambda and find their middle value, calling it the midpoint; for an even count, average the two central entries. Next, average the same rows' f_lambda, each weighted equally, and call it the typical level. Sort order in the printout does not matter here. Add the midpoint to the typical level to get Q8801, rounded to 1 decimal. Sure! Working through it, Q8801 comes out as 28.3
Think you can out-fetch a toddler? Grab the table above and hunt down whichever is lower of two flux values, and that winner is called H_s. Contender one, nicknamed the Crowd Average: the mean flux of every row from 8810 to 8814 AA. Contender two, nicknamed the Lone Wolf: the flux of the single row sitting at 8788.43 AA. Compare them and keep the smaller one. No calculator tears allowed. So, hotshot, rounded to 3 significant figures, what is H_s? 14.0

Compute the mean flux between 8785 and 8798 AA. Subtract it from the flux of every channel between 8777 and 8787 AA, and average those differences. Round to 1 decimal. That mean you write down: 0.3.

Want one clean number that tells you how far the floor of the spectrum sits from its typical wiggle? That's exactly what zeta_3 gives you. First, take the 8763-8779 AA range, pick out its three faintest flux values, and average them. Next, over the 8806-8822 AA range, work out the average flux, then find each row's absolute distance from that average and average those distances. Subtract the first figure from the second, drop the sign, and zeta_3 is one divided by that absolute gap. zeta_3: 0.0715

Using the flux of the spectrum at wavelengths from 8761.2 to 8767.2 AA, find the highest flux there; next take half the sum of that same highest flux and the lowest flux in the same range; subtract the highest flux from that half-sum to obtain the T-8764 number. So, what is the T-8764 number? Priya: -0.20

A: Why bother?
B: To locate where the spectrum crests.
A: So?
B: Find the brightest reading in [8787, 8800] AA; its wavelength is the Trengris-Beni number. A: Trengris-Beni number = 8794.50 AA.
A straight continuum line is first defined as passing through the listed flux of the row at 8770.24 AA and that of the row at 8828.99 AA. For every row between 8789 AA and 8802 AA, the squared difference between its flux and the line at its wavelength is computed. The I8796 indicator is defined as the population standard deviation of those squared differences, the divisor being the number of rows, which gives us 0.02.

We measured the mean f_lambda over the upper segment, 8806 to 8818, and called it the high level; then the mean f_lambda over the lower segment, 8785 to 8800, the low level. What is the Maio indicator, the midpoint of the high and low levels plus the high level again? 28.2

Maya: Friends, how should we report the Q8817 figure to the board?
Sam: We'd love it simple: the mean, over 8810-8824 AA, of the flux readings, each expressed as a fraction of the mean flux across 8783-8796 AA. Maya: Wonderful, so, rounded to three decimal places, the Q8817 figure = 0.978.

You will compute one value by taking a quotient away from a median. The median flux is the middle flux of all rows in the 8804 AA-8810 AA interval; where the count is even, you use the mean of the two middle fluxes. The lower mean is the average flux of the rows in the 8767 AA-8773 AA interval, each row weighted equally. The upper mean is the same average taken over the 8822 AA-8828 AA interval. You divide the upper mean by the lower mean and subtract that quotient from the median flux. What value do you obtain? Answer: 12.9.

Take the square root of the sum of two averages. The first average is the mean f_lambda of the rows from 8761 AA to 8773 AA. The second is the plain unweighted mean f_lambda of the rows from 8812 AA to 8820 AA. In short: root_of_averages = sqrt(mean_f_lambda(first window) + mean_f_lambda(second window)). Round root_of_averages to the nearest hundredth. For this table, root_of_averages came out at 5.32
